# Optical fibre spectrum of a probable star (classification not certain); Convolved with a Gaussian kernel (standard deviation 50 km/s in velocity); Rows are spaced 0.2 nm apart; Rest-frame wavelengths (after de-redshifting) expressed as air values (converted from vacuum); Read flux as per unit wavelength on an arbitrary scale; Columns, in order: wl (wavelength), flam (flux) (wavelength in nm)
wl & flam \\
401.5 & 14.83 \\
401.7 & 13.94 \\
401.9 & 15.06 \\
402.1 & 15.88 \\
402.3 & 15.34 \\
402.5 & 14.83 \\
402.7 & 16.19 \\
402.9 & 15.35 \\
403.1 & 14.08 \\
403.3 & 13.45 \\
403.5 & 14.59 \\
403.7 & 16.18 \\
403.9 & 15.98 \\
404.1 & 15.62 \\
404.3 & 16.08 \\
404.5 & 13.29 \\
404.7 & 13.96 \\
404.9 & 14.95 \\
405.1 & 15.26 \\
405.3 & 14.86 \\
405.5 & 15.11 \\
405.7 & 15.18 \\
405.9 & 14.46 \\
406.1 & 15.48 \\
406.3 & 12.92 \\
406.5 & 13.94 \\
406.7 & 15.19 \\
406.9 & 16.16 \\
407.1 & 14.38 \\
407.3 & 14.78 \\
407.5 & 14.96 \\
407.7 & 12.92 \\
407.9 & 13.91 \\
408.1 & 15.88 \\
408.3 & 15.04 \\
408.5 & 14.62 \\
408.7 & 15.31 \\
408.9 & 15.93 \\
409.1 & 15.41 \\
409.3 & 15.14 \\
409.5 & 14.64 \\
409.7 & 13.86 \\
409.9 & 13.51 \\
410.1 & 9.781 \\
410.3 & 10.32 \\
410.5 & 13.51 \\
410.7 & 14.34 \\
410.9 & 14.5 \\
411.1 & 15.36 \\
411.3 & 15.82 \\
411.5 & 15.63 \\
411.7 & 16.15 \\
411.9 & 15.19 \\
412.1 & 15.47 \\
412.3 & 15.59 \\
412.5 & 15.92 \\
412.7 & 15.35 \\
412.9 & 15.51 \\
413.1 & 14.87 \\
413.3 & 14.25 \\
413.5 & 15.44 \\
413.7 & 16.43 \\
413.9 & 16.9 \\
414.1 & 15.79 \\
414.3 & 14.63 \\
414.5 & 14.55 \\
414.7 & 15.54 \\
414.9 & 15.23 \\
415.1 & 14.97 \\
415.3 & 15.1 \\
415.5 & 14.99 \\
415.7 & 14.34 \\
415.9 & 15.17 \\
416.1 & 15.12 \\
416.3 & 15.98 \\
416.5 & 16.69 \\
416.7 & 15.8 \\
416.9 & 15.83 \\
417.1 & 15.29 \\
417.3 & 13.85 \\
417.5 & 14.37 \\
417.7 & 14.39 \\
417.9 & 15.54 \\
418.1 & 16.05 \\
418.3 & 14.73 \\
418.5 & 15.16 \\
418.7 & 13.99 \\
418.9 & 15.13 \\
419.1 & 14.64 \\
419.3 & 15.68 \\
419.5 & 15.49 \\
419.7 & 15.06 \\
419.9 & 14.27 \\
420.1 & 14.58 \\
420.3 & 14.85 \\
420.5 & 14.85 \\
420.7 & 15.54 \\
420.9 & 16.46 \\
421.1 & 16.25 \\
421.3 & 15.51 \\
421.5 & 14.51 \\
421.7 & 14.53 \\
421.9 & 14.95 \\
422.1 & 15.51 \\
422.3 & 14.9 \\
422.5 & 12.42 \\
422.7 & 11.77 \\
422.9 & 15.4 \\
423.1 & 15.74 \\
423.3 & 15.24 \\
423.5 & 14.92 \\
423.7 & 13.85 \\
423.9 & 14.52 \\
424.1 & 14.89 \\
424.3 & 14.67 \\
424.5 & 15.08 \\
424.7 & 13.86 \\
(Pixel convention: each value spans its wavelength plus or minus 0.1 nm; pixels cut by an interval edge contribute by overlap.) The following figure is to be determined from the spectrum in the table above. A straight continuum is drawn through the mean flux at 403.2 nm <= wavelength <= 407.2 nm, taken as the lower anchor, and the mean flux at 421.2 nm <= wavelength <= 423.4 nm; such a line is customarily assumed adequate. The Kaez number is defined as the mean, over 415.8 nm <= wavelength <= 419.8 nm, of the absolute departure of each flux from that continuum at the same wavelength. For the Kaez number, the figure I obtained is 0.74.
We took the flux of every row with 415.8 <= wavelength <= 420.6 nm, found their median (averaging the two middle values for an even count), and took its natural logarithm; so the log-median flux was 2.72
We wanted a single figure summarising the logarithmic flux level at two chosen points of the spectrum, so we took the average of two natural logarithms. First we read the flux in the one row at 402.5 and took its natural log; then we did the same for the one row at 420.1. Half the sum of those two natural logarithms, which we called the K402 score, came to 2.69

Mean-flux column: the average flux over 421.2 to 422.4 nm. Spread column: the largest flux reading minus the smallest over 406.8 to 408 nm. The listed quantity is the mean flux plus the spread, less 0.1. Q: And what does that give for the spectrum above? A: 18.1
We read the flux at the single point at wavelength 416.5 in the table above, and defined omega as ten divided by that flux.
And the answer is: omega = 0.60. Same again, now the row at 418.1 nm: 0.62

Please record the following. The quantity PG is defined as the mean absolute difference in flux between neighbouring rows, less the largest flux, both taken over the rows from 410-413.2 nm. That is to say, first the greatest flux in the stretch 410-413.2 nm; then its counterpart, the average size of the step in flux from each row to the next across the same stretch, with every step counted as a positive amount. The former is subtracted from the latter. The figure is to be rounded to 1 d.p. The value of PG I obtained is -15.5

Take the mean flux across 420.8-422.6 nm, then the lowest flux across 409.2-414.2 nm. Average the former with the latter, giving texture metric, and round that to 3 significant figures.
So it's 12.4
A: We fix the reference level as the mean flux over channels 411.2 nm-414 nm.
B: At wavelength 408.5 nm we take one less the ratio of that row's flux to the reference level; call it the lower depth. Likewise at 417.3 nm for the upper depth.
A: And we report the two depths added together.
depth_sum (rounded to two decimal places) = 0.18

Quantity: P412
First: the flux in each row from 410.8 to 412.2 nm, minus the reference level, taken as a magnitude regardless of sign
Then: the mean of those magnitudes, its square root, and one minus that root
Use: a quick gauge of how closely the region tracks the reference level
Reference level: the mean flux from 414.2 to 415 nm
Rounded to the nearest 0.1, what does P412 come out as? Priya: 0.2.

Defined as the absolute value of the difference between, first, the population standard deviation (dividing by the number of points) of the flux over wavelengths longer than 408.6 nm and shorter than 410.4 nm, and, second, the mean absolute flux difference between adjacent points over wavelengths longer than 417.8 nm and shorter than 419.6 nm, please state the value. 1.33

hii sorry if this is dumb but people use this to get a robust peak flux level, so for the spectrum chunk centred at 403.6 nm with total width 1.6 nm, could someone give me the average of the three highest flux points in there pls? 16.1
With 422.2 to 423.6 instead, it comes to 15.5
